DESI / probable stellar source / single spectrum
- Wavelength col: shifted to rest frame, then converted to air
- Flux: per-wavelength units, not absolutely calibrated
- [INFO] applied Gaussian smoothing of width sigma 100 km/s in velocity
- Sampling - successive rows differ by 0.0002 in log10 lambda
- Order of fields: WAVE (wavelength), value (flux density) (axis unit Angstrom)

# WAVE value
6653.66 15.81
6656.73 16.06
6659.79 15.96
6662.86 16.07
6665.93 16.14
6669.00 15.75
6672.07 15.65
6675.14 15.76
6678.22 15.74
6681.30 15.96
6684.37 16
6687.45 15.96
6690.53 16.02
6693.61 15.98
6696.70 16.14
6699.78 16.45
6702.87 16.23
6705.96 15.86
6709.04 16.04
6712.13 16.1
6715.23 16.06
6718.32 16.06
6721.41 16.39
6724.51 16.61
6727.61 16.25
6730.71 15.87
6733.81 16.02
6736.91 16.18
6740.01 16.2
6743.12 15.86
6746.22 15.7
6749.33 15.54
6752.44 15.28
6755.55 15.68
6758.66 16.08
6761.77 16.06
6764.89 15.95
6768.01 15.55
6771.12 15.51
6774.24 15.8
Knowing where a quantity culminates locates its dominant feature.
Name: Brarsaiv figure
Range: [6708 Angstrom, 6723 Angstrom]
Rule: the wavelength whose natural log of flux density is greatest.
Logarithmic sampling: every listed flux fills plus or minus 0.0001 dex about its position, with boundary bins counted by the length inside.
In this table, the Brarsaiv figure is 6721.41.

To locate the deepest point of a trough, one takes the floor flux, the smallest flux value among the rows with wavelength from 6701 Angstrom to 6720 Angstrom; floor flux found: 15.86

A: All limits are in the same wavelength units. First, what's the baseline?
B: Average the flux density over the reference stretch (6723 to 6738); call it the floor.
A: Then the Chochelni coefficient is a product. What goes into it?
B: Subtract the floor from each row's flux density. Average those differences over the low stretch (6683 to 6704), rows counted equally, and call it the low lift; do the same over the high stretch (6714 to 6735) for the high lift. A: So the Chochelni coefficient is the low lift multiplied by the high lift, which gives 0.000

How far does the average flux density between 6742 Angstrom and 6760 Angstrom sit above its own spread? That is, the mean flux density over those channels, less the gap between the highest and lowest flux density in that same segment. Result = 14.9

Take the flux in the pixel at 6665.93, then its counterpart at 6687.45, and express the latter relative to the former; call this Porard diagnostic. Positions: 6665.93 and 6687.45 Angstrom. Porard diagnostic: 0.99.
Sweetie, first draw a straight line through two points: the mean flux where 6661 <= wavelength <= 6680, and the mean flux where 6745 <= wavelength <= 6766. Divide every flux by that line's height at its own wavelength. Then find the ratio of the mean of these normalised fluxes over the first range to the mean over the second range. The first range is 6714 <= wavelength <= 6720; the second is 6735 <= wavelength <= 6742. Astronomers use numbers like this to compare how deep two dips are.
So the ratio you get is 0.99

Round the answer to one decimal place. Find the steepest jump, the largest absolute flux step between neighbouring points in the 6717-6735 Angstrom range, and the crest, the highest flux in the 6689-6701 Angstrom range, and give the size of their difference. 16.1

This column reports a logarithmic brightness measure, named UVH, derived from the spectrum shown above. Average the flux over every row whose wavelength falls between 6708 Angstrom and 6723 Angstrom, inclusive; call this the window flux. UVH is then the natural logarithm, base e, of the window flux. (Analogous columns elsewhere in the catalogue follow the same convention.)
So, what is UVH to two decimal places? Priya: 2.78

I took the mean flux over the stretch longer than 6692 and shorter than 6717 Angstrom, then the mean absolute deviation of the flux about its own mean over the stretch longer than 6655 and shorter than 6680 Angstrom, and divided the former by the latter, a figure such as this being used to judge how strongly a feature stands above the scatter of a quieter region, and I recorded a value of 97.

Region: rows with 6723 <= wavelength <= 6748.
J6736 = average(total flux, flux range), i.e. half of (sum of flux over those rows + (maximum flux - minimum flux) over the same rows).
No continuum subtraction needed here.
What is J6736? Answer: 64.8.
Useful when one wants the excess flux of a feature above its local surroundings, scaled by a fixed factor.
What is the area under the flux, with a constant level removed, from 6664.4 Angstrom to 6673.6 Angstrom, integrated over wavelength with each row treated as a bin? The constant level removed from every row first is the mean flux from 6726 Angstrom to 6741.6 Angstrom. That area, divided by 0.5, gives -4.7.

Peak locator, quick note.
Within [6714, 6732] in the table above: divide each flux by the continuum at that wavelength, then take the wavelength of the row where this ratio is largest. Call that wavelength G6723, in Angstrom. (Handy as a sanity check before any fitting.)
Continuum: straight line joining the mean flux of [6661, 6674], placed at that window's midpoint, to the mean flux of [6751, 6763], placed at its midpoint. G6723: 6724.51 Angstrom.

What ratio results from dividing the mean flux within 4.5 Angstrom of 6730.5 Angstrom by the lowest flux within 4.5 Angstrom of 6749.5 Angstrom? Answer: 1.05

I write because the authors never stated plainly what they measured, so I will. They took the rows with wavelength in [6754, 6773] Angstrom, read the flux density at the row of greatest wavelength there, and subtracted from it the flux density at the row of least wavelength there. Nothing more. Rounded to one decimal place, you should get -0.2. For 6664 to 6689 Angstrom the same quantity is -0.2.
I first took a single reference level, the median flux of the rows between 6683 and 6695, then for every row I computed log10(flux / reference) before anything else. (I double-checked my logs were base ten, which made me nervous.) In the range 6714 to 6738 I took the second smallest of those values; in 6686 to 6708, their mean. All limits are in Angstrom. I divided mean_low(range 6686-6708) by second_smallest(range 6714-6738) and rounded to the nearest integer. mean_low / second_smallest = 3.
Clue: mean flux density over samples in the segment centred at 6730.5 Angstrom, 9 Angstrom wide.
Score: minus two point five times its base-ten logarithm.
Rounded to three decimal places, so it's -3.013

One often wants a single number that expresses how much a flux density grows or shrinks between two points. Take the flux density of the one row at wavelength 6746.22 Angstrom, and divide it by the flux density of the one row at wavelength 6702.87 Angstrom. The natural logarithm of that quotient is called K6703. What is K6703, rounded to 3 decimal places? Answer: -0.033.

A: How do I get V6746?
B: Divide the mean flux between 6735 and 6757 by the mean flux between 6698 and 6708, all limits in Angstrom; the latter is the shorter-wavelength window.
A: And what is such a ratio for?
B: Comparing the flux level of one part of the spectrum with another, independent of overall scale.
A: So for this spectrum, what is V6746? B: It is 0.98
